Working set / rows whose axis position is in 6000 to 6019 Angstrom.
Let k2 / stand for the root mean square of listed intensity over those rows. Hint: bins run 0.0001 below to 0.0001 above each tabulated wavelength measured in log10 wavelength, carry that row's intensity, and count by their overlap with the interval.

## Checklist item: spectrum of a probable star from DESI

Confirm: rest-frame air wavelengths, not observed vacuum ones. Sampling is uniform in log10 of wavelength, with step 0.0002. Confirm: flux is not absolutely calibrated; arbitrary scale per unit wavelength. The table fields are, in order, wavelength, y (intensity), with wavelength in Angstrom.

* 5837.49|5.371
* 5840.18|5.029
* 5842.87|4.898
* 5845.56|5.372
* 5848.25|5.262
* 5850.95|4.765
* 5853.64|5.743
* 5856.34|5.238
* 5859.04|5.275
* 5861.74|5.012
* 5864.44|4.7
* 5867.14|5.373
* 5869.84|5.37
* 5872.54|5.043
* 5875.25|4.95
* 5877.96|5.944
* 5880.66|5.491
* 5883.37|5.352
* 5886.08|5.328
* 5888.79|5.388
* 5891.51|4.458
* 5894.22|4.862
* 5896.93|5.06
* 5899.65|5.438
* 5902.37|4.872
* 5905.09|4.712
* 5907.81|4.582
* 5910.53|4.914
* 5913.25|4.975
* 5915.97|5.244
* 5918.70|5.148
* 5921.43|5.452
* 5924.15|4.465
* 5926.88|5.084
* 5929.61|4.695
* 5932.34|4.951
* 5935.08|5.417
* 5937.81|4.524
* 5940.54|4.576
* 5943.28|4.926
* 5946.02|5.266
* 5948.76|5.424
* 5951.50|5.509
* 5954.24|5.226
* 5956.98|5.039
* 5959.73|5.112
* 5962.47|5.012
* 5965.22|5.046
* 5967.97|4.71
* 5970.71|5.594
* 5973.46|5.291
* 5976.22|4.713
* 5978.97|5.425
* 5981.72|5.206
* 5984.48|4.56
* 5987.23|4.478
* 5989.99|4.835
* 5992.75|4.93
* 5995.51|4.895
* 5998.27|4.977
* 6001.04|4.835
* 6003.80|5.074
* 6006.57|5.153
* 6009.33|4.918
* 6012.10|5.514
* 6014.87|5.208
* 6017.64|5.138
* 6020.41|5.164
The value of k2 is 5.12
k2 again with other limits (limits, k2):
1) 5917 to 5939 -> 4.98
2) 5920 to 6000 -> 5.02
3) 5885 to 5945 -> 4.97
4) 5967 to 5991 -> 4.99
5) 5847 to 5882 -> 5.25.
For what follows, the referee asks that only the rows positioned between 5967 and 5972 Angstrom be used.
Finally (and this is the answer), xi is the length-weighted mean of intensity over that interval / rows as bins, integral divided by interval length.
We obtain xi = 5.19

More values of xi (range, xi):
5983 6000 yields 4.78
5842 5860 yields 5.23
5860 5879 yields 5.19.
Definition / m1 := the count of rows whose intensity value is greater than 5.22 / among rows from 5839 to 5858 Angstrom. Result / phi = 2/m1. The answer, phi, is 0.50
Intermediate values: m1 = 4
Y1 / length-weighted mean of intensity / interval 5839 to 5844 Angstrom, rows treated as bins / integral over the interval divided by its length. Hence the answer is 4.96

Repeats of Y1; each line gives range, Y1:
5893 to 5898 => 4.96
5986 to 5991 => 4.65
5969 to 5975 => 5.38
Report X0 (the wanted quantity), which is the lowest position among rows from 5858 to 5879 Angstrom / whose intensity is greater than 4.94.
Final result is 5859.04 Angstrom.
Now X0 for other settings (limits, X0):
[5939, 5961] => 5946.02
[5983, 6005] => 5998.27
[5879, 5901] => 5880.66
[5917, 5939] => 5918.70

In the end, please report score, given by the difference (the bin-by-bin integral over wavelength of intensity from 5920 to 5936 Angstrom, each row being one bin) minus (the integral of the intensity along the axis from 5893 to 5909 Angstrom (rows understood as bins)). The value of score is 1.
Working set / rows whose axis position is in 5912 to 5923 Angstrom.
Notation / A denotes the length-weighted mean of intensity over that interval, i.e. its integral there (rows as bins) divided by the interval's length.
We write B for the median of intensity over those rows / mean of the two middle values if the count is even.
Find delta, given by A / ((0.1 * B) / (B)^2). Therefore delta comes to 270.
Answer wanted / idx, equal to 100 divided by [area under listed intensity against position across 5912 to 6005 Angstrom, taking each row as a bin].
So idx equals 0.21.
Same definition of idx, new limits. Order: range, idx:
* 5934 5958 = 0.82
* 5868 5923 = 0.35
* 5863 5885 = 0.86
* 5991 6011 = 1.01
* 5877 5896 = 1.00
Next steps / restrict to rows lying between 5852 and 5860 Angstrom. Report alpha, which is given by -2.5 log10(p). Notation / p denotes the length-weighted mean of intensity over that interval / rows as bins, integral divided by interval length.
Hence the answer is -1.83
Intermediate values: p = 5.4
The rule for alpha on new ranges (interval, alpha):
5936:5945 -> -1.69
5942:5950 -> -1.79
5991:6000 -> -1.73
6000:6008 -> -1.75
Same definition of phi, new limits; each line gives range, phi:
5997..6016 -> 2.00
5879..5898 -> 0.50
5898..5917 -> 1.00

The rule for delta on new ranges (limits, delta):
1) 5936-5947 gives 230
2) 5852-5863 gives 279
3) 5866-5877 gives 271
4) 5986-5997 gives 233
